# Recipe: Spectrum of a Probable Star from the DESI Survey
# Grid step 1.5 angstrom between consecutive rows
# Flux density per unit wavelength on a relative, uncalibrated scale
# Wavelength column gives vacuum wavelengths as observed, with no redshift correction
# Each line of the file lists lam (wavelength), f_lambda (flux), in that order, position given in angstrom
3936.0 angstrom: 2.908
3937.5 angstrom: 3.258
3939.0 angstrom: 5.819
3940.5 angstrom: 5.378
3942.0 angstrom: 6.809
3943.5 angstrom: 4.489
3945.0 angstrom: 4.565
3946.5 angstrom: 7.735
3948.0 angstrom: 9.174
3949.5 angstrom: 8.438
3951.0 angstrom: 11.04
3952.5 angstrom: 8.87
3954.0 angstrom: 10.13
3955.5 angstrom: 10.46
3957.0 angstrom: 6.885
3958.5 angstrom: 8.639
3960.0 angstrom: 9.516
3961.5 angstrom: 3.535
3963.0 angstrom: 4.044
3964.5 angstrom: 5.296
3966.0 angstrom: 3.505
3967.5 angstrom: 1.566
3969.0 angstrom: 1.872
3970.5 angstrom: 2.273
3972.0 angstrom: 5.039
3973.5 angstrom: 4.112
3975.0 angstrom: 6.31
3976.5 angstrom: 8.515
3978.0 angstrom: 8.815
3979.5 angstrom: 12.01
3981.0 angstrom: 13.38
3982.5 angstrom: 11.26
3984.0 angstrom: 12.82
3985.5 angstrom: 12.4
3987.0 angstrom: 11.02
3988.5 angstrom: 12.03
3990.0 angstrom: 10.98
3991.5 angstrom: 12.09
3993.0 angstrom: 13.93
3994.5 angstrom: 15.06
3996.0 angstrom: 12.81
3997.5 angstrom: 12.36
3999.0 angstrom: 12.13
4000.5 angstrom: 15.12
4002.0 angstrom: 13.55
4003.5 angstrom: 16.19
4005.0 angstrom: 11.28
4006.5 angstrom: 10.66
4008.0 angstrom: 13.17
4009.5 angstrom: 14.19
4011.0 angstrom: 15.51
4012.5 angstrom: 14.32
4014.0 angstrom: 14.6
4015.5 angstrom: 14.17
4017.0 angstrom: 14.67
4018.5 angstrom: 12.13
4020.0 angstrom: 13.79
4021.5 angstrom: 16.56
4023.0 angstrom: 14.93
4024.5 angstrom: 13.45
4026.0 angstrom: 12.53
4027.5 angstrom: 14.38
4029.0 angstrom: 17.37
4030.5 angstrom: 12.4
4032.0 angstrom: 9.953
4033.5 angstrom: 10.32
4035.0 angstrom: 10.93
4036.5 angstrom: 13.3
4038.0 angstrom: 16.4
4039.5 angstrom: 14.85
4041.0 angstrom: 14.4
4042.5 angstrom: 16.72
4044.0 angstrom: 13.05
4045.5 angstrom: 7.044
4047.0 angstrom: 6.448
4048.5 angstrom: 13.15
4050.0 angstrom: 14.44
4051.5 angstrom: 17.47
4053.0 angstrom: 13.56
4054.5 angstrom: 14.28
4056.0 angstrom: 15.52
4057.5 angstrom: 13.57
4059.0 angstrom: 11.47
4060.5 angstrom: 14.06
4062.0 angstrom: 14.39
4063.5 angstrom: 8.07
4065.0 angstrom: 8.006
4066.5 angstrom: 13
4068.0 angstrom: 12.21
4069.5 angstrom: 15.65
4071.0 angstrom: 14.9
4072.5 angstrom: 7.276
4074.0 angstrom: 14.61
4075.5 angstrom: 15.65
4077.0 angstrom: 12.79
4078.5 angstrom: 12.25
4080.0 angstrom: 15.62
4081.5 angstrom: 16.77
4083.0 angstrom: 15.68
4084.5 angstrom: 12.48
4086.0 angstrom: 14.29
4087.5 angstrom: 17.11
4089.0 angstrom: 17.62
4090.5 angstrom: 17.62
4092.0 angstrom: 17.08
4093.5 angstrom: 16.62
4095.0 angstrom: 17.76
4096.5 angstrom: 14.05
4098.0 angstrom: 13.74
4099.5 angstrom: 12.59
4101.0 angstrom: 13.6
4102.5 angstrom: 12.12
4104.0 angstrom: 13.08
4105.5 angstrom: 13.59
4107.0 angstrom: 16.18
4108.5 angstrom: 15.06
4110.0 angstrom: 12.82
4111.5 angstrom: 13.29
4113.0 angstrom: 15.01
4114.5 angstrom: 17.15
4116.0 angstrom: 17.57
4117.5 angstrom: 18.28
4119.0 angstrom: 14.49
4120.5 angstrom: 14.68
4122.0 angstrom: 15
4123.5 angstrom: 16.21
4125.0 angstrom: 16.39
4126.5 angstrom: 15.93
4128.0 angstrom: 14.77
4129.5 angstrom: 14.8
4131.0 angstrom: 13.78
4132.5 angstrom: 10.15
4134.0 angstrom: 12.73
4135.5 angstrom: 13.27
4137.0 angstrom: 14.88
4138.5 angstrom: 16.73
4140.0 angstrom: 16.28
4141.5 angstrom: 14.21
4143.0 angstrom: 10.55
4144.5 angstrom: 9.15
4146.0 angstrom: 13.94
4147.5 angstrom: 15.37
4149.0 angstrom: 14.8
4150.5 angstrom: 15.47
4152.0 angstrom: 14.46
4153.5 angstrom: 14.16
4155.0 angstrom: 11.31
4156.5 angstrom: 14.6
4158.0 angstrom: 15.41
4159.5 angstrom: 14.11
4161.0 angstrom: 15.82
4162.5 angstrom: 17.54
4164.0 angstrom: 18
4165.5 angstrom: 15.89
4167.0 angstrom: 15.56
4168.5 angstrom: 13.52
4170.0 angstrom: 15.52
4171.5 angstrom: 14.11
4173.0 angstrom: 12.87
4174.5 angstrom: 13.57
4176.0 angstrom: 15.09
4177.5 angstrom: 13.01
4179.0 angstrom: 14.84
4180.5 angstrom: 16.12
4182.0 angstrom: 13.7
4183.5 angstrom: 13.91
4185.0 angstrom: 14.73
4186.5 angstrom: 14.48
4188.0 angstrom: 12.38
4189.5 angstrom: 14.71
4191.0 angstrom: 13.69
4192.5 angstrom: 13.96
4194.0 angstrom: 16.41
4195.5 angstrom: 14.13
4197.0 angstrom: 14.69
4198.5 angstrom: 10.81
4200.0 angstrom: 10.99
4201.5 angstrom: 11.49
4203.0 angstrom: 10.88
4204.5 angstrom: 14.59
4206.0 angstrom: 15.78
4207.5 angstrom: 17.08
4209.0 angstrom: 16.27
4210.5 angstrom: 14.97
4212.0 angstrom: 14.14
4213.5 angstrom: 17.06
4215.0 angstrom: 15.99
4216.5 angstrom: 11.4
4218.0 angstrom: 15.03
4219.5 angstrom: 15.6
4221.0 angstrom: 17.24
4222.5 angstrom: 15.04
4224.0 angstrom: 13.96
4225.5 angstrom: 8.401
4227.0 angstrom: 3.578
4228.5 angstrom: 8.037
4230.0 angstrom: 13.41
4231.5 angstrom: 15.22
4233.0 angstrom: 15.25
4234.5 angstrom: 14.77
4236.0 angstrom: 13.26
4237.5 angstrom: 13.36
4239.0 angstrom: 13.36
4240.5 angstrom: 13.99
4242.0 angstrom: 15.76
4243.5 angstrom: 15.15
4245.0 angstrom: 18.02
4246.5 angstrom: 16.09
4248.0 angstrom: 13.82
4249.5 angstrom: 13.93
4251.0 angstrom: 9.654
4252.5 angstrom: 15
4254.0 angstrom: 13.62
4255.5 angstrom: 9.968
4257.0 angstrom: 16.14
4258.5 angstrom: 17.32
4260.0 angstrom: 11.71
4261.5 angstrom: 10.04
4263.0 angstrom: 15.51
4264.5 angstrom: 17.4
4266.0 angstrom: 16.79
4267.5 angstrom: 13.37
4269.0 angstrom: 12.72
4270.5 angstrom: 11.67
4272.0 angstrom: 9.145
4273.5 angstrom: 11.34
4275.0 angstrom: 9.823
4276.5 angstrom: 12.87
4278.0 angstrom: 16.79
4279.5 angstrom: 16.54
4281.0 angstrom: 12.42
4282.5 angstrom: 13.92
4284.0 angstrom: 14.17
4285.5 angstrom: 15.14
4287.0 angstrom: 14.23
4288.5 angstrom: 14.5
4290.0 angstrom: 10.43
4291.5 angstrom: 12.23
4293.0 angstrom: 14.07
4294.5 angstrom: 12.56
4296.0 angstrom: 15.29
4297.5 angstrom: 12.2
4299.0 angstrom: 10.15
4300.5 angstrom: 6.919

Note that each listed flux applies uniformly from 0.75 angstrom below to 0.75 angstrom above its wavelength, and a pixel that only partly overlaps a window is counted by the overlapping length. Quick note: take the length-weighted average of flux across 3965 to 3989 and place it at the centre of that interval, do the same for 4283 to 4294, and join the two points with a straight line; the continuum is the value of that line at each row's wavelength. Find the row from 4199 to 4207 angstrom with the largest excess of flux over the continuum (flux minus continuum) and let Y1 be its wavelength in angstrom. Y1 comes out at 4206.0 angstrom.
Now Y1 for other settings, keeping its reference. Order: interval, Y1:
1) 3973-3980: 3979.5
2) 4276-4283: 4278.0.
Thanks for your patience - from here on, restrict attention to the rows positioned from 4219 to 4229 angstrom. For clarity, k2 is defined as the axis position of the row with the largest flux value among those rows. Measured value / 4221.0 angstrom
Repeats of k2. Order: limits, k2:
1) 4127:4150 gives 4138.5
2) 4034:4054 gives 4051.5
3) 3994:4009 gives 4003.5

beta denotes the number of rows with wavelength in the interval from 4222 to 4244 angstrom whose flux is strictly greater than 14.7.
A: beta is 6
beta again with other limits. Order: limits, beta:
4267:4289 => 3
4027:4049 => 4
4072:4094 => 9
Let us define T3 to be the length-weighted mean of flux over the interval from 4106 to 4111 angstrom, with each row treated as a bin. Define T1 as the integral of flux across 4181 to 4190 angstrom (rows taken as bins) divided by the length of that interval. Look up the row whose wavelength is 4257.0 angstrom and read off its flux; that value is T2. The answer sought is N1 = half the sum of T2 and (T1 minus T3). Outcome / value 7.8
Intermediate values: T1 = 14.0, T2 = 16.14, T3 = 15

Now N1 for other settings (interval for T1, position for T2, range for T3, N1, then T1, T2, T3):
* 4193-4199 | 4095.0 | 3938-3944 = 13.2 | 14.1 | 17.76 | 6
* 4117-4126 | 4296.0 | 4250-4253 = 9.4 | 15.8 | 15.29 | 12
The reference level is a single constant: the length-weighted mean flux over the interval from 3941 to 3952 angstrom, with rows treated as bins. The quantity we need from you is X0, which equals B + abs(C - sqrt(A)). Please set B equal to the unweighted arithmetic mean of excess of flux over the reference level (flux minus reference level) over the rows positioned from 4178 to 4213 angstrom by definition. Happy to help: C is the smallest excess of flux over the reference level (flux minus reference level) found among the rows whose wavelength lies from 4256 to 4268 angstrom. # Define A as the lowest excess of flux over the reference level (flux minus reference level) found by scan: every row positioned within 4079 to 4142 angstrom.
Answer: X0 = 7.6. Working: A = 2.7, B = 6.67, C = 3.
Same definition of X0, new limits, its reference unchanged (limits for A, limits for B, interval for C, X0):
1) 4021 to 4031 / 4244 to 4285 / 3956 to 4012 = 14.4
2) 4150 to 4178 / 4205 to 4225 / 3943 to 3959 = 12.8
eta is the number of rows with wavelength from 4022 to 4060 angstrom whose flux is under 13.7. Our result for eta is 14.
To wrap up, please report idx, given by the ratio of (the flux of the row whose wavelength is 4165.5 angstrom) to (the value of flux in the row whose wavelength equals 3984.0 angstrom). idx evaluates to 1.2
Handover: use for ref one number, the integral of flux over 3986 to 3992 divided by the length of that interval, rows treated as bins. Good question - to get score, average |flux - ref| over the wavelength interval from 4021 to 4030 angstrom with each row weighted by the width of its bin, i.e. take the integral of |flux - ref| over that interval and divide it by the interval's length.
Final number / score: 3.2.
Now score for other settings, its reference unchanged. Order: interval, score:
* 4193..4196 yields 3.7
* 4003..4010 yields 1.9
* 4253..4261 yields 2.8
